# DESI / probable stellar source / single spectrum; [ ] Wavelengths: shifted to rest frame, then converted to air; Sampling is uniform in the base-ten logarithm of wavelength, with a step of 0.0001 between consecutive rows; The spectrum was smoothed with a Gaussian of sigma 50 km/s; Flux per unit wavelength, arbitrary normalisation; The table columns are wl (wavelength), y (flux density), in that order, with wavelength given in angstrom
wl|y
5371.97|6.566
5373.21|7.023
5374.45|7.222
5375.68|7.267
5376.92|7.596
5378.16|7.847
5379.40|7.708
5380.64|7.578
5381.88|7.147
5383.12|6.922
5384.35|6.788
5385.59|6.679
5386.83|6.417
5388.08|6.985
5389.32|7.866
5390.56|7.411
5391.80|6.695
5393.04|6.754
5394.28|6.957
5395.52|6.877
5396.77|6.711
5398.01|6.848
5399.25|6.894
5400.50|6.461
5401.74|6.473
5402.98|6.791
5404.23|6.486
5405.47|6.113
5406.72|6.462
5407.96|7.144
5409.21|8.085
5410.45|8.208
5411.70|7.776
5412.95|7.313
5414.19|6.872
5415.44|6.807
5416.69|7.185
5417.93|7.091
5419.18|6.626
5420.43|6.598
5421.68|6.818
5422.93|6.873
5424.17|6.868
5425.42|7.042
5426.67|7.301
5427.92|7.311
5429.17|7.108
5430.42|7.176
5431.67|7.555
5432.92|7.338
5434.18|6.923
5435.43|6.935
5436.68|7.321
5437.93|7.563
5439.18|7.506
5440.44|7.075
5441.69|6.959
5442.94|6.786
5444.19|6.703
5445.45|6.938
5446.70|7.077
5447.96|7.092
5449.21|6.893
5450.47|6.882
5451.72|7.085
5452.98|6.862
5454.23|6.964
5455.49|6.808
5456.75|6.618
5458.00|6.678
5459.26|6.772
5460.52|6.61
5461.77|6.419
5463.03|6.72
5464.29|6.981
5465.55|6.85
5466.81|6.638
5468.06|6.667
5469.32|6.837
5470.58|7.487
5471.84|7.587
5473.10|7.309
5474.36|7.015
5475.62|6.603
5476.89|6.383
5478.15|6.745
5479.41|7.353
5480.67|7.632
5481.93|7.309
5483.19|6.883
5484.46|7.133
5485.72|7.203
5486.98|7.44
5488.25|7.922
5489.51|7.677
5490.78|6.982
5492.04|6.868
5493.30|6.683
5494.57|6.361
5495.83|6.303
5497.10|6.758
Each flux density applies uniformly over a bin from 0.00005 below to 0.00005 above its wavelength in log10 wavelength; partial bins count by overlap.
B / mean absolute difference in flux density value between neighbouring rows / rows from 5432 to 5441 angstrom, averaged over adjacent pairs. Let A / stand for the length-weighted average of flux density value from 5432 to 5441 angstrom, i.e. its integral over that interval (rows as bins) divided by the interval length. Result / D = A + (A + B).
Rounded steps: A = 7.24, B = 0.26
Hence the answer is 14.7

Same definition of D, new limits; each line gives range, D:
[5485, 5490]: 15.4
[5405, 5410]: 14.7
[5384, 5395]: 14.3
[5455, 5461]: 13.5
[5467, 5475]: 14.6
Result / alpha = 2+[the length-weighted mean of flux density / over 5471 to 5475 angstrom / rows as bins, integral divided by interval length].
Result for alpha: 9.31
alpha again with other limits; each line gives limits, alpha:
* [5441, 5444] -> 8.87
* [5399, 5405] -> 8.59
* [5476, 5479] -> 8.61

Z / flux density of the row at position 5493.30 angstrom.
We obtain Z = 6.683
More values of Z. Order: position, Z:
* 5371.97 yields 6.566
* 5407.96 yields 7.144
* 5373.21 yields 7.023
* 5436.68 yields 7.321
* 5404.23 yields 6.486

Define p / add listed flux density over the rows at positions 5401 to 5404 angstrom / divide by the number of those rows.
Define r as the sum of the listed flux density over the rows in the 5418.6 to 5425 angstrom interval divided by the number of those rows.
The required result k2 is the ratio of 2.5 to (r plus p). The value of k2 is 0.187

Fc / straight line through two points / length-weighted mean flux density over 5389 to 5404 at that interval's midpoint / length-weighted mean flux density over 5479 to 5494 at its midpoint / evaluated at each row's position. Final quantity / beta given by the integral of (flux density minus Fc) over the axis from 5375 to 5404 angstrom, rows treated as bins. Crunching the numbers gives 5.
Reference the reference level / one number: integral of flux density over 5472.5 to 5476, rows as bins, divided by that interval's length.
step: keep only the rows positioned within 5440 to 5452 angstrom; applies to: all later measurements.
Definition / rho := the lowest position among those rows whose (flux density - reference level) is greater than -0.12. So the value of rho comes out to 5440.44 angstrom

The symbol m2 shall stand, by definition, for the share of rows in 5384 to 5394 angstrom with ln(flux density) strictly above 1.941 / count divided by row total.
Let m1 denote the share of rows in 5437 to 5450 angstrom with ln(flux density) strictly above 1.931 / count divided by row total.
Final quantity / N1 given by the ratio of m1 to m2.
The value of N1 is 1.9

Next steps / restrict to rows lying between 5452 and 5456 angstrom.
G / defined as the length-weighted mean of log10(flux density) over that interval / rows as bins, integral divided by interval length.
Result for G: 0.838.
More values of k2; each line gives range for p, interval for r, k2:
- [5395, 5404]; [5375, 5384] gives 0.177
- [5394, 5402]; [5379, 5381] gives 0.174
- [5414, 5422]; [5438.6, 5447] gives 0.180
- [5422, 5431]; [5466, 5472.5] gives 0.177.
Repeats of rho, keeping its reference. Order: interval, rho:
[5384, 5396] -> 5388.08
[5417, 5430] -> 5417.93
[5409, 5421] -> 5409.21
